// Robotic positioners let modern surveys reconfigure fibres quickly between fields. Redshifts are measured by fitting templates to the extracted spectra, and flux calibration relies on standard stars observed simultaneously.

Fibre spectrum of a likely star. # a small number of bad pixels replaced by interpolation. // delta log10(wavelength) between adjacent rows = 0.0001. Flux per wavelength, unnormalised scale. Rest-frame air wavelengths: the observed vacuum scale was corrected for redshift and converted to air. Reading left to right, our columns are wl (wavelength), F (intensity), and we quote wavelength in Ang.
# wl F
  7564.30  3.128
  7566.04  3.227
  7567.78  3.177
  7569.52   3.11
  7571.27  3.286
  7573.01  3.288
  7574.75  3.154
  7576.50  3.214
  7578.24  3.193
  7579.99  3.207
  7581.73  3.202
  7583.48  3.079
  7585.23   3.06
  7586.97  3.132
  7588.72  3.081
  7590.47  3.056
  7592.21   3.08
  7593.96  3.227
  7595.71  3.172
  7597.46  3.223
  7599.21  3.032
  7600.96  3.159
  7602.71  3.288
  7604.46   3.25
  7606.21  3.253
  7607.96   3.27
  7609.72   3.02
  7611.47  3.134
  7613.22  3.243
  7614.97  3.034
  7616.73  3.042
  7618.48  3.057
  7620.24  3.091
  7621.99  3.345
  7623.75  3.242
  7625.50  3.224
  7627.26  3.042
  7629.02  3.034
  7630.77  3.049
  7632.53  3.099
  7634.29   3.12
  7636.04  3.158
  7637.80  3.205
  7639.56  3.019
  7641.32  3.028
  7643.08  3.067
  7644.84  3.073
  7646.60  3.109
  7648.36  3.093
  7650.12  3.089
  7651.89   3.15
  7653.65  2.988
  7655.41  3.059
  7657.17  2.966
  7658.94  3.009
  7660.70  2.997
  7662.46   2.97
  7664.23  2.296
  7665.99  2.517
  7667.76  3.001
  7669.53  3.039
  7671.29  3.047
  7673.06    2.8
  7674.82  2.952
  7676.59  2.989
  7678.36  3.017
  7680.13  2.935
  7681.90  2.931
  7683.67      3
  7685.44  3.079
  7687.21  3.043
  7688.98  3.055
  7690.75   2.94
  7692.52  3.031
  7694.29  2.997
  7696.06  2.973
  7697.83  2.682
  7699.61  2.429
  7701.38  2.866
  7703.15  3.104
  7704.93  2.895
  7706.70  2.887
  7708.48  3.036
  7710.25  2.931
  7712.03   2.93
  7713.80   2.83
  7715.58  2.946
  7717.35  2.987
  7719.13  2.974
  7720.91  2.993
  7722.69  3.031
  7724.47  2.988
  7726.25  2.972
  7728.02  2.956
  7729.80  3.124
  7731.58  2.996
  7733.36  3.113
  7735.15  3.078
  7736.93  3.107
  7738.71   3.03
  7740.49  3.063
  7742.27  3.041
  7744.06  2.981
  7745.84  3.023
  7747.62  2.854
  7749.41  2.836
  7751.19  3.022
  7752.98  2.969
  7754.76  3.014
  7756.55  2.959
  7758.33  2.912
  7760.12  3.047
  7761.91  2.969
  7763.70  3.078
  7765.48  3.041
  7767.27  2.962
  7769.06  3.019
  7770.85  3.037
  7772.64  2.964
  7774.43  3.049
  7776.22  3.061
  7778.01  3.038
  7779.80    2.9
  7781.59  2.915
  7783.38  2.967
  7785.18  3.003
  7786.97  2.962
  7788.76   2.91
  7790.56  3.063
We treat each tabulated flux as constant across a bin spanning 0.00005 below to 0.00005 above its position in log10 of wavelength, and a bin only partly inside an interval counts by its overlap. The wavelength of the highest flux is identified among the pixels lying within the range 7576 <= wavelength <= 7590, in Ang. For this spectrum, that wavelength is 7576.50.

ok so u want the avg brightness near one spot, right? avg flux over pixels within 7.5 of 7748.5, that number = 2.97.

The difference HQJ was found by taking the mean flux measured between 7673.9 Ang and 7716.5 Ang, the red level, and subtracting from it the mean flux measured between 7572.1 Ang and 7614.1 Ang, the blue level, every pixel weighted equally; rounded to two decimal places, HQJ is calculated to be -0.23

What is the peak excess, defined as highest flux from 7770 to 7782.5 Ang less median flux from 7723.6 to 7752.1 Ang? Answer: 0.04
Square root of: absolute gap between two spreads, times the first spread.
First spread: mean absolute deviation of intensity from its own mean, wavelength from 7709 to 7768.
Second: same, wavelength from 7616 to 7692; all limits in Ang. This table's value 0.047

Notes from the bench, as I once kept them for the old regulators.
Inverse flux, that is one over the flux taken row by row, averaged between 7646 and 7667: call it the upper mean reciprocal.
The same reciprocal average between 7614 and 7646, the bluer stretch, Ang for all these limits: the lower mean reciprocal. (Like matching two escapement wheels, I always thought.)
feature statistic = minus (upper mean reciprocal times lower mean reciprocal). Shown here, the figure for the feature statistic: -0.111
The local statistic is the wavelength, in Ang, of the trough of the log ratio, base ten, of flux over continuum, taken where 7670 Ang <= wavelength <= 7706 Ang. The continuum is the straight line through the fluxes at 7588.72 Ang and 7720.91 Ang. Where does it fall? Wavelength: 7699.61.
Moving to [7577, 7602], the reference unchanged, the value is 7599.21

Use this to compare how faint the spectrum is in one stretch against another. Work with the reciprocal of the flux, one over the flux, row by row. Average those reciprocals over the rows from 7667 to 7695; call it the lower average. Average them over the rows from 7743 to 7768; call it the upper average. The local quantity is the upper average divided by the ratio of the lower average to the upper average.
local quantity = 0.338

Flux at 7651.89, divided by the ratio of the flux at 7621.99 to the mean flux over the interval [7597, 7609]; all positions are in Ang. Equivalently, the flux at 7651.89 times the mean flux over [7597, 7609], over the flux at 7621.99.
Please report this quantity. 3.02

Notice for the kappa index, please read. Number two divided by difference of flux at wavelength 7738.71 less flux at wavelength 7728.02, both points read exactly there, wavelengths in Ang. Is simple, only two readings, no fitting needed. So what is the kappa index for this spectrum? 27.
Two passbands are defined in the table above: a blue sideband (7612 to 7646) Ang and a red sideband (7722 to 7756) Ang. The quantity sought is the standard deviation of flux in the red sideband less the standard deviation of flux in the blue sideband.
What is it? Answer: -0.018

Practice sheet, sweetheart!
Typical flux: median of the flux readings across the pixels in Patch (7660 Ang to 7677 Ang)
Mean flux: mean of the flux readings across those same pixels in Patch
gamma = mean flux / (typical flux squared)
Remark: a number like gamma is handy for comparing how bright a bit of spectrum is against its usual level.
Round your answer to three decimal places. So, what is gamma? 0.322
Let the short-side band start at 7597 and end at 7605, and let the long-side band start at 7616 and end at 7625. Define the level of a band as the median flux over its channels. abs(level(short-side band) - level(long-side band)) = 0.13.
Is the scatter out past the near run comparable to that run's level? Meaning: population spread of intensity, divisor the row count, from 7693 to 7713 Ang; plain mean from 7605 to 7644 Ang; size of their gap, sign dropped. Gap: 2.95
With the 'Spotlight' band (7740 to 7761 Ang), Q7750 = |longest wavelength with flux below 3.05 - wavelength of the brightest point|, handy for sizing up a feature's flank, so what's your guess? 19.6 Ang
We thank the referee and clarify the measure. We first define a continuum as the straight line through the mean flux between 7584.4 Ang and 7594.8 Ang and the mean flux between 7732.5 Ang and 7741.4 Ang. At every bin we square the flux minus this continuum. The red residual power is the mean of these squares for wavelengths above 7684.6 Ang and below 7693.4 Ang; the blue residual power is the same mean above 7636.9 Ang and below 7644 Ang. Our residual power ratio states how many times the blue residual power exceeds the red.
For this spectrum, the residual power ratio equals 1.0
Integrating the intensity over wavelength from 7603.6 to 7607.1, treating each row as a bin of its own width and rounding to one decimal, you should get 11.4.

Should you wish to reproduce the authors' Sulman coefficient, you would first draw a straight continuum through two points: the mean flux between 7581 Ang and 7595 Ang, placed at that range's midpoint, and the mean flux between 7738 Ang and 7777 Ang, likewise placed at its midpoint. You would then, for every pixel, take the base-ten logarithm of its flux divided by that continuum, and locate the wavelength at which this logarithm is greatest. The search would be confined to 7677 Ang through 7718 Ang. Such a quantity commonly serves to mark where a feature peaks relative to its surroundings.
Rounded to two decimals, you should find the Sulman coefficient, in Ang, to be 7703.15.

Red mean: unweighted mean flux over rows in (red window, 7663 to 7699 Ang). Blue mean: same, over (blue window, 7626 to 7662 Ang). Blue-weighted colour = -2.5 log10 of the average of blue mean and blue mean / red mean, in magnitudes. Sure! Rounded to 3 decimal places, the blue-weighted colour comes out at -0.785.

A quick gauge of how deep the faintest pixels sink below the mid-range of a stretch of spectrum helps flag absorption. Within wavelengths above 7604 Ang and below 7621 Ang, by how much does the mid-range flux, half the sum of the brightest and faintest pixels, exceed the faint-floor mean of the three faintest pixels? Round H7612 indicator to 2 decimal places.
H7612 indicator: 0.11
